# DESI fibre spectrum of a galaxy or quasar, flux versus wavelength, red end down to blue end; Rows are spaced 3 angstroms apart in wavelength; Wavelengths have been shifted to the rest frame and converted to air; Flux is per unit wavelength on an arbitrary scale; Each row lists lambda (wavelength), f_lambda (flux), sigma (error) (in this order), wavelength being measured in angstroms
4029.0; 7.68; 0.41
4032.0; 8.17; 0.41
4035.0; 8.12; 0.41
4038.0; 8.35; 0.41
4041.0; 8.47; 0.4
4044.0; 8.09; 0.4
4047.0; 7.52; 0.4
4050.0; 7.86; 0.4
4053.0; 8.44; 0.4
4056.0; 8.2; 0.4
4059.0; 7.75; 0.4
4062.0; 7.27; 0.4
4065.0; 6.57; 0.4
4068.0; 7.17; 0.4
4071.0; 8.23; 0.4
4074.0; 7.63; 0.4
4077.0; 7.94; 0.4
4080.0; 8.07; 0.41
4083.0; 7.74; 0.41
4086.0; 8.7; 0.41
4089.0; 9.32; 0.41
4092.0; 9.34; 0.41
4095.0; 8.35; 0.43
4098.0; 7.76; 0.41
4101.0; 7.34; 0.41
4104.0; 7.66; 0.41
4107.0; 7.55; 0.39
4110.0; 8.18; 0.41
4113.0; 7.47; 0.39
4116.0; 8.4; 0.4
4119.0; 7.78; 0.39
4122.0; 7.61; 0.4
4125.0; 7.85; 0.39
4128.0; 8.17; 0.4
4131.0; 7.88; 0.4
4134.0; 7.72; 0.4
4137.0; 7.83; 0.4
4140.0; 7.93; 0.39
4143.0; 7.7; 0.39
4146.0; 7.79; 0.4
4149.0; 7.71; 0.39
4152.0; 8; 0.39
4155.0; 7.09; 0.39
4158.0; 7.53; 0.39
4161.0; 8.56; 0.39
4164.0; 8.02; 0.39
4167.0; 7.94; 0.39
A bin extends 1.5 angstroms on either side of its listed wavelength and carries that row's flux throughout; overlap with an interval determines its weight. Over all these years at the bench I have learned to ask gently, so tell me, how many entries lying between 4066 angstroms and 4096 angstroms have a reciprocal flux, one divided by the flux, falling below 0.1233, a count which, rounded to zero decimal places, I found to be 5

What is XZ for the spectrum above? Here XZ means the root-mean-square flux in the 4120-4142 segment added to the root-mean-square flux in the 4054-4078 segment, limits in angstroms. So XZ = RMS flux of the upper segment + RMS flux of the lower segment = 15.5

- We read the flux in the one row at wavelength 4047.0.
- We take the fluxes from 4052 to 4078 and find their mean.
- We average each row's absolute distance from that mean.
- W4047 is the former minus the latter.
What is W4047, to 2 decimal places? 7.05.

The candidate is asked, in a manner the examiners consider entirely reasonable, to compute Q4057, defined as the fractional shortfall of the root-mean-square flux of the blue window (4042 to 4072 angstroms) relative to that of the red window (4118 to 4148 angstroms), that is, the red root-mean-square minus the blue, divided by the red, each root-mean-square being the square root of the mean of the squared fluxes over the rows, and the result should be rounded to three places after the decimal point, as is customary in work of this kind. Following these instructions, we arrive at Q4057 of 0.012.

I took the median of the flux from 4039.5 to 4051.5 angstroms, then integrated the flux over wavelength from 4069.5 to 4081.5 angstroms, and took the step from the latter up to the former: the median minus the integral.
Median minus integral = -87.6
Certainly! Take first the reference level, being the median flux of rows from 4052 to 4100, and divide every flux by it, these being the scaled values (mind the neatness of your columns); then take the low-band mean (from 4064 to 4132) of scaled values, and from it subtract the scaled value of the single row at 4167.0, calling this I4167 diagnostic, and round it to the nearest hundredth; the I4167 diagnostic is 0.00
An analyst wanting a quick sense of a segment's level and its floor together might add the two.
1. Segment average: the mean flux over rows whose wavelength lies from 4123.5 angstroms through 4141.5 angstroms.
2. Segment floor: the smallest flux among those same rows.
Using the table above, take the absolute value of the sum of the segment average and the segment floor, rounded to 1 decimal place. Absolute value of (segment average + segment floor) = 15.6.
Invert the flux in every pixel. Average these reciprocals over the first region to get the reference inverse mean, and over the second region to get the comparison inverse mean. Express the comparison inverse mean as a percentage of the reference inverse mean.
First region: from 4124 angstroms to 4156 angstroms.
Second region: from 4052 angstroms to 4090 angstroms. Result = 99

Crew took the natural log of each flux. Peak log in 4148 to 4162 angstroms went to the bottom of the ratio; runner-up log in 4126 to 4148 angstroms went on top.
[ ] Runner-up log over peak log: 0.96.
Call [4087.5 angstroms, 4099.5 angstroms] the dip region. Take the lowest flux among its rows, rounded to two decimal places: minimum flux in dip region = 7.76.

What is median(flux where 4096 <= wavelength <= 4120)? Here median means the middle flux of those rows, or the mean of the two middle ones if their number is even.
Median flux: 7.71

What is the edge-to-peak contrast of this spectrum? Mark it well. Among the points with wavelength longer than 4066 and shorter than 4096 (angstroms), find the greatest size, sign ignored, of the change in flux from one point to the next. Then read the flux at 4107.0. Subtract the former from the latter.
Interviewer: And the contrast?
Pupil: 6.49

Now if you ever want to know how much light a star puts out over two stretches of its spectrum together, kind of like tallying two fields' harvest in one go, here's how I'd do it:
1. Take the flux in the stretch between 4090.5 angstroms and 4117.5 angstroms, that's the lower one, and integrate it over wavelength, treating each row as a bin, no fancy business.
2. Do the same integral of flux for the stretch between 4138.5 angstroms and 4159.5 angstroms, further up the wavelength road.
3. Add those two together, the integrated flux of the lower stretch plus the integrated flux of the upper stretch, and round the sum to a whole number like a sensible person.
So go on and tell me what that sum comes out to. 377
